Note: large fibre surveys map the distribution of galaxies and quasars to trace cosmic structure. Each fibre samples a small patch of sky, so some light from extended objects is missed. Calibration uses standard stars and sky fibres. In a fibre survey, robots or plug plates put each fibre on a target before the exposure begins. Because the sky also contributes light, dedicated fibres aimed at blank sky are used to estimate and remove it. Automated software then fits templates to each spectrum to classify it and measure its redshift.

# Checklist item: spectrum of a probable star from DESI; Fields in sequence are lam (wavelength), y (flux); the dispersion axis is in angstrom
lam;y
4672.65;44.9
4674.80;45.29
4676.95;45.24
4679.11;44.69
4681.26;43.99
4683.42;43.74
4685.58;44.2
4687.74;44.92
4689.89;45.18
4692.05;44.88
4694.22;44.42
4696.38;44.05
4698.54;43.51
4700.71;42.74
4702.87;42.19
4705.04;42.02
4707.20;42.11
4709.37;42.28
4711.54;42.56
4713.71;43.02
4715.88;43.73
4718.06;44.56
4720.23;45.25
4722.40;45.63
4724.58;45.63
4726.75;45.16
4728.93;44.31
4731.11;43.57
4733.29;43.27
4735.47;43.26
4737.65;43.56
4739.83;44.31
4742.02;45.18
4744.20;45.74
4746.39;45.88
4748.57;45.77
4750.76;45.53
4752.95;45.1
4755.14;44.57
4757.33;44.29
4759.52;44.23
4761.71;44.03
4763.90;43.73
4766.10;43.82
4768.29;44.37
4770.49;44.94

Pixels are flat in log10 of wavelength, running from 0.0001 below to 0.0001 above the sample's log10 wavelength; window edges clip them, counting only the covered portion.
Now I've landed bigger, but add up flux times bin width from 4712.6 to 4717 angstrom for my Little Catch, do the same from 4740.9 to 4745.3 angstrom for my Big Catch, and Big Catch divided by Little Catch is 1.05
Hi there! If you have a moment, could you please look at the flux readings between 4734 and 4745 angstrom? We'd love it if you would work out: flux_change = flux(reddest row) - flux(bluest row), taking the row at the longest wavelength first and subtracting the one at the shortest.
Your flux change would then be 2.5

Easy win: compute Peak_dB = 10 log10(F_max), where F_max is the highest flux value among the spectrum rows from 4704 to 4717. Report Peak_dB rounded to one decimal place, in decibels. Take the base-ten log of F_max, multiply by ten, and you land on 16.4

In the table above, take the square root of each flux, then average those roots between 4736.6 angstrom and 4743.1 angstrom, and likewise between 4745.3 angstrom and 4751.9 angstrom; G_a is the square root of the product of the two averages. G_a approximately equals 6.71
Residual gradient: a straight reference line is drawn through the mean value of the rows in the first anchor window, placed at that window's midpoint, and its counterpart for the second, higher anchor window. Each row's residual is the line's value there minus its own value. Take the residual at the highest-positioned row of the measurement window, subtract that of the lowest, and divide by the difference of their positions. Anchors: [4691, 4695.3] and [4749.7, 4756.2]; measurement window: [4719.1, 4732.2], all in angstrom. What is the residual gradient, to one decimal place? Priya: 0.2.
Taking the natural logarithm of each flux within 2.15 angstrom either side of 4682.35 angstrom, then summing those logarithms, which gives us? 7.56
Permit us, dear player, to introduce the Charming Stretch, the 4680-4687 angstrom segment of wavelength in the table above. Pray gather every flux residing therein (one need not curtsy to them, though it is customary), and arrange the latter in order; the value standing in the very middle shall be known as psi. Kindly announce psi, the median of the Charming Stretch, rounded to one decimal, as 44.0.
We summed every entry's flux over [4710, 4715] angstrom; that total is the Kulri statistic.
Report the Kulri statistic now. 85.6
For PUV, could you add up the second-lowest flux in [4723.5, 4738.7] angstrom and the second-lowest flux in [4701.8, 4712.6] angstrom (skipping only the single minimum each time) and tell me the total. 85.4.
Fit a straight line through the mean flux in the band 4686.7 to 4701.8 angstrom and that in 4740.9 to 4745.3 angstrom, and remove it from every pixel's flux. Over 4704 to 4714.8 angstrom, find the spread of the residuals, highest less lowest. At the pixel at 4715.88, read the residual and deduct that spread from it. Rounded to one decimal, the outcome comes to -1.8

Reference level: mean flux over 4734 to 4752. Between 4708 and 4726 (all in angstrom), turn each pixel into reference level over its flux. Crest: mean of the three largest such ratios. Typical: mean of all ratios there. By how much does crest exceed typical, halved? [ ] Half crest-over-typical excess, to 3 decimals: 0.017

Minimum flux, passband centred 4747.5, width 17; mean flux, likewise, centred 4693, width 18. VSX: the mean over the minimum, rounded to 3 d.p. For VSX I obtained 0.998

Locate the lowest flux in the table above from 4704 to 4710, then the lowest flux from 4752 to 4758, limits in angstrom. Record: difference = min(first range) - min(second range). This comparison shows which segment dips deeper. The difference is -2.3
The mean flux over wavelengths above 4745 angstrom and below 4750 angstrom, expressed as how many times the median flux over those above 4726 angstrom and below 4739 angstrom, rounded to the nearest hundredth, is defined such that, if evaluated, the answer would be 1.05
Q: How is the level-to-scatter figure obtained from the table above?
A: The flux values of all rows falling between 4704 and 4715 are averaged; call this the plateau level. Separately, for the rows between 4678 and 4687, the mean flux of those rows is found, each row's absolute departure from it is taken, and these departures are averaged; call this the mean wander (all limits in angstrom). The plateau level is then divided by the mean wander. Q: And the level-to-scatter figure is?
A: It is 146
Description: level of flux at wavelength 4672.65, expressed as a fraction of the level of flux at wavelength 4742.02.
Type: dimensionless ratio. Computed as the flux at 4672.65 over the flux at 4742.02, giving 0.994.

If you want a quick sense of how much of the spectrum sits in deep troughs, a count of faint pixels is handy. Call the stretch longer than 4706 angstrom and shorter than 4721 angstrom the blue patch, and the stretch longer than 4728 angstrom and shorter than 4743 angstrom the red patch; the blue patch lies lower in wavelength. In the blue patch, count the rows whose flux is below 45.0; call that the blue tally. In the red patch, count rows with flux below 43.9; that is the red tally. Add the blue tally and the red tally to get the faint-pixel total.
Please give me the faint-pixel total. 10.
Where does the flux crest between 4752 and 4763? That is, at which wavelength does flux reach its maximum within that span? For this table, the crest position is 4752.95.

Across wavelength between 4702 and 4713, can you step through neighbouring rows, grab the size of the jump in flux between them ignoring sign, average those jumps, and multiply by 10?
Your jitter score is 2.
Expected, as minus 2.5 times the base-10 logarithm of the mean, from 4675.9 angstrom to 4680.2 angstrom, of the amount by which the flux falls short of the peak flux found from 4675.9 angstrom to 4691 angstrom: 1.4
